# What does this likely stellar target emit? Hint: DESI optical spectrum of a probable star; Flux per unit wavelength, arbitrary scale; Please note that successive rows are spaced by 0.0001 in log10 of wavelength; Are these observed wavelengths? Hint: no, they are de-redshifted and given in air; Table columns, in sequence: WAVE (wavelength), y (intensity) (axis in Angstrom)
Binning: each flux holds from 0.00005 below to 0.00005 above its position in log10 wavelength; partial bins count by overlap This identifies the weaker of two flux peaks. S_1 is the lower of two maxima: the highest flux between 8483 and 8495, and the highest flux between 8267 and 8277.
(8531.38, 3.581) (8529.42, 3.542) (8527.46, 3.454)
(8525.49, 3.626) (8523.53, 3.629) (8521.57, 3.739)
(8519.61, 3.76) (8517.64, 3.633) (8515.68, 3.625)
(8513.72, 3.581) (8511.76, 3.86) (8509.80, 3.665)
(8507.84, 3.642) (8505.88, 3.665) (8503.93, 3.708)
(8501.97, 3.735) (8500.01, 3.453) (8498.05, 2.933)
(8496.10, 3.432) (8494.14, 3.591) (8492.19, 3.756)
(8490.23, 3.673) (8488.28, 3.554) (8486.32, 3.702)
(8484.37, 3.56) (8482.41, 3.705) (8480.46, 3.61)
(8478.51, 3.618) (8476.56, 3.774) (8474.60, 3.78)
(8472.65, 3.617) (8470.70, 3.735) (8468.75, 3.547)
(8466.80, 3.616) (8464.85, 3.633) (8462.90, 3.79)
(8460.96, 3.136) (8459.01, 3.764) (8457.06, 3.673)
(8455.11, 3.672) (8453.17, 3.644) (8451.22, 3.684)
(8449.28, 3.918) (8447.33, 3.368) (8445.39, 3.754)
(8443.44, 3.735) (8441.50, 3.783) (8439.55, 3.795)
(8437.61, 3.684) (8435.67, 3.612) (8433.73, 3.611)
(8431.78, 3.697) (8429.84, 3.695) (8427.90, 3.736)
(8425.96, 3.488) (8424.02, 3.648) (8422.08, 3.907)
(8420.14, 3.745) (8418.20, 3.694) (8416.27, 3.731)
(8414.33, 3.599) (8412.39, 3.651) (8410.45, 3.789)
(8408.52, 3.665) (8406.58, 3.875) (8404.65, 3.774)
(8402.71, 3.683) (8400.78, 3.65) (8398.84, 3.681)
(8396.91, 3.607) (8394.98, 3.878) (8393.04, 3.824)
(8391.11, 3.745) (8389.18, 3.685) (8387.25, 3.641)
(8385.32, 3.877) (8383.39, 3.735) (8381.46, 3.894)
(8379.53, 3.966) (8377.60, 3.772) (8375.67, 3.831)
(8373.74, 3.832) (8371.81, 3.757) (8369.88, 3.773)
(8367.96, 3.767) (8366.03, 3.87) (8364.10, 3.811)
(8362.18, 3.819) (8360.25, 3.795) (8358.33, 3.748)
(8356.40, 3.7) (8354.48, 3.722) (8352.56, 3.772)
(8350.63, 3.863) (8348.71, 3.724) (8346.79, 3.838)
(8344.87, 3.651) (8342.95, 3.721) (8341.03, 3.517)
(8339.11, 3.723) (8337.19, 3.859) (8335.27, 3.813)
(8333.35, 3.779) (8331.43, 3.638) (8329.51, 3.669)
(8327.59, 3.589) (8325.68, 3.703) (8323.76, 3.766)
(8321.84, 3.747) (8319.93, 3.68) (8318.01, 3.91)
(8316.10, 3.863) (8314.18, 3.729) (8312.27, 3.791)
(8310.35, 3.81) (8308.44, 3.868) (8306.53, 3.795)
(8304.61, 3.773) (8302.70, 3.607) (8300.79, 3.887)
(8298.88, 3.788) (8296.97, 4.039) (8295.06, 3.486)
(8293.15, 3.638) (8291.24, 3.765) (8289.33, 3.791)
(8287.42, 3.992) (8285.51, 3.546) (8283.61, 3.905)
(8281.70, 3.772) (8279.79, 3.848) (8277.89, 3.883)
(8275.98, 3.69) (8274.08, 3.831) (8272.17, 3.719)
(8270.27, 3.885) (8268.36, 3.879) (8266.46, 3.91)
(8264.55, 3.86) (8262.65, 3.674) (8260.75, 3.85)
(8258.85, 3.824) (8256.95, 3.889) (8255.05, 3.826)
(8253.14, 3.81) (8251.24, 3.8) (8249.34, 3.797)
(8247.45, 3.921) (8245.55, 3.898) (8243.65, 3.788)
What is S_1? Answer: 3.76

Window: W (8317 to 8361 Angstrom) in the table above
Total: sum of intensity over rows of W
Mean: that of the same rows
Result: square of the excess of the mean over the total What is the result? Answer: 6755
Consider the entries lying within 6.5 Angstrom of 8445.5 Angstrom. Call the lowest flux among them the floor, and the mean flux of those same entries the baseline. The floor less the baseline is -0.35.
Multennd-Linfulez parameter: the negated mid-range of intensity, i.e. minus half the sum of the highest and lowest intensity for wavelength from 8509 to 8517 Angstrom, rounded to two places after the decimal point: -3.72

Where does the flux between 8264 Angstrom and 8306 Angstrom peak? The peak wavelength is 8296.97 Angstrom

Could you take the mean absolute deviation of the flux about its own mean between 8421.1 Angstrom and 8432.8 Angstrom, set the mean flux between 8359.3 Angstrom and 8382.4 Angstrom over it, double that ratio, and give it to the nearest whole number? 90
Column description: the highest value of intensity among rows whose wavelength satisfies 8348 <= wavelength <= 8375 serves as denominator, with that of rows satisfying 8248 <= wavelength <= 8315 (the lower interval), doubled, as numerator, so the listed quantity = 2.09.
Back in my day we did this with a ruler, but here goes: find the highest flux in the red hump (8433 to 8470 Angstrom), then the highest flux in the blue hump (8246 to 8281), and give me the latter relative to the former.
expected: 1.00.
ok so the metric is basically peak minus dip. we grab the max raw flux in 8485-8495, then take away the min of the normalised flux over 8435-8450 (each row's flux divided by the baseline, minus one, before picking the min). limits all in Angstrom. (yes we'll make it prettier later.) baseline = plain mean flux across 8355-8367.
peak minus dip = 3.87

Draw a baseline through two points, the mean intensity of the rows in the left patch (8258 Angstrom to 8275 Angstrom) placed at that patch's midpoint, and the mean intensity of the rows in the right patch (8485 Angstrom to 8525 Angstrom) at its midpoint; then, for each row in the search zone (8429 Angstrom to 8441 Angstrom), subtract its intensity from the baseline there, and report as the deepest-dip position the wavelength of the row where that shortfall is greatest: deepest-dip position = 8433.73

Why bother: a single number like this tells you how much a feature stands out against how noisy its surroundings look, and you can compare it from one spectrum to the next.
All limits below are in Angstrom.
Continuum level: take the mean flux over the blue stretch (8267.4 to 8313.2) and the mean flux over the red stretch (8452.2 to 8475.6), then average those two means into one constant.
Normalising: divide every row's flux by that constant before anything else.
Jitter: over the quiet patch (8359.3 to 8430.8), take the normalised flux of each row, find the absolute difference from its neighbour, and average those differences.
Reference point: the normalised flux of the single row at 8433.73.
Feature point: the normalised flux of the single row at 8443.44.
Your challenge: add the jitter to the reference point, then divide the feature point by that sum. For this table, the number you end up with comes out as 1.01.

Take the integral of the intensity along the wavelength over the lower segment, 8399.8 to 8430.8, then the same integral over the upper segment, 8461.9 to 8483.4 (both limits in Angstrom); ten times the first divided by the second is 15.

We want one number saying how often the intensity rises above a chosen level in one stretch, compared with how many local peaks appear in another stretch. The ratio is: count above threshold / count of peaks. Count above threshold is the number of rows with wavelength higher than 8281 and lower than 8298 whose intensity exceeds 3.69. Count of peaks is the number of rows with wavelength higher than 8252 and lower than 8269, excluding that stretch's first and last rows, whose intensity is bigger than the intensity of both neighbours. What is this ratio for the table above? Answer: 2.0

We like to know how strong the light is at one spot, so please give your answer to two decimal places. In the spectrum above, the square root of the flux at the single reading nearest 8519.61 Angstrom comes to 1.94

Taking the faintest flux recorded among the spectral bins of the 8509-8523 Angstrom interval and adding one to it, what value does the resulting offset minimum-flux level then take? 4.58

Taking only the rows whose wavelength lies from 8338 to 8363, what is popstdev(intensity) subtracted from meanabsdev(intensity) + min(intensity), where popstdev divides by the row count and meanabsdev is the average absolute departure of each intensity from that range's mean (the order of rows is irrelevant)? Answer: 3.49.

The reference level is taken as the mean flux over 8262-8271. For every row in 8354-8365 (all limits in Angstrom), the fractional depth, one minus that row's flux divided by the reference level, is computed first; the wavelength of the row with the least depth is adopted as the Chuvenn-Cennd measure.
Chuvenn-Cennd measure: 8362.18 Angstrom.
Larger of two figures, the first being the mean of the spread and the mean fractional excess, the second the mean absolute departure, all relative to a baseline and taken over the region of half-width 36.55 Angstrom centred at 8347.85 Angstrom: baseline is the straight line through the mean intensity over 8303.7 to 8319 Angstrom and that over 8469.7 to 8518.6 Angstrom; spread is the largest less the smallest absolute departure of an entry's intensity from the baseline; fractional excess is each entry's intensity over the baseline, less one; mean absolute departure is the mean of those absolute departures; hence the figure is 0.13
